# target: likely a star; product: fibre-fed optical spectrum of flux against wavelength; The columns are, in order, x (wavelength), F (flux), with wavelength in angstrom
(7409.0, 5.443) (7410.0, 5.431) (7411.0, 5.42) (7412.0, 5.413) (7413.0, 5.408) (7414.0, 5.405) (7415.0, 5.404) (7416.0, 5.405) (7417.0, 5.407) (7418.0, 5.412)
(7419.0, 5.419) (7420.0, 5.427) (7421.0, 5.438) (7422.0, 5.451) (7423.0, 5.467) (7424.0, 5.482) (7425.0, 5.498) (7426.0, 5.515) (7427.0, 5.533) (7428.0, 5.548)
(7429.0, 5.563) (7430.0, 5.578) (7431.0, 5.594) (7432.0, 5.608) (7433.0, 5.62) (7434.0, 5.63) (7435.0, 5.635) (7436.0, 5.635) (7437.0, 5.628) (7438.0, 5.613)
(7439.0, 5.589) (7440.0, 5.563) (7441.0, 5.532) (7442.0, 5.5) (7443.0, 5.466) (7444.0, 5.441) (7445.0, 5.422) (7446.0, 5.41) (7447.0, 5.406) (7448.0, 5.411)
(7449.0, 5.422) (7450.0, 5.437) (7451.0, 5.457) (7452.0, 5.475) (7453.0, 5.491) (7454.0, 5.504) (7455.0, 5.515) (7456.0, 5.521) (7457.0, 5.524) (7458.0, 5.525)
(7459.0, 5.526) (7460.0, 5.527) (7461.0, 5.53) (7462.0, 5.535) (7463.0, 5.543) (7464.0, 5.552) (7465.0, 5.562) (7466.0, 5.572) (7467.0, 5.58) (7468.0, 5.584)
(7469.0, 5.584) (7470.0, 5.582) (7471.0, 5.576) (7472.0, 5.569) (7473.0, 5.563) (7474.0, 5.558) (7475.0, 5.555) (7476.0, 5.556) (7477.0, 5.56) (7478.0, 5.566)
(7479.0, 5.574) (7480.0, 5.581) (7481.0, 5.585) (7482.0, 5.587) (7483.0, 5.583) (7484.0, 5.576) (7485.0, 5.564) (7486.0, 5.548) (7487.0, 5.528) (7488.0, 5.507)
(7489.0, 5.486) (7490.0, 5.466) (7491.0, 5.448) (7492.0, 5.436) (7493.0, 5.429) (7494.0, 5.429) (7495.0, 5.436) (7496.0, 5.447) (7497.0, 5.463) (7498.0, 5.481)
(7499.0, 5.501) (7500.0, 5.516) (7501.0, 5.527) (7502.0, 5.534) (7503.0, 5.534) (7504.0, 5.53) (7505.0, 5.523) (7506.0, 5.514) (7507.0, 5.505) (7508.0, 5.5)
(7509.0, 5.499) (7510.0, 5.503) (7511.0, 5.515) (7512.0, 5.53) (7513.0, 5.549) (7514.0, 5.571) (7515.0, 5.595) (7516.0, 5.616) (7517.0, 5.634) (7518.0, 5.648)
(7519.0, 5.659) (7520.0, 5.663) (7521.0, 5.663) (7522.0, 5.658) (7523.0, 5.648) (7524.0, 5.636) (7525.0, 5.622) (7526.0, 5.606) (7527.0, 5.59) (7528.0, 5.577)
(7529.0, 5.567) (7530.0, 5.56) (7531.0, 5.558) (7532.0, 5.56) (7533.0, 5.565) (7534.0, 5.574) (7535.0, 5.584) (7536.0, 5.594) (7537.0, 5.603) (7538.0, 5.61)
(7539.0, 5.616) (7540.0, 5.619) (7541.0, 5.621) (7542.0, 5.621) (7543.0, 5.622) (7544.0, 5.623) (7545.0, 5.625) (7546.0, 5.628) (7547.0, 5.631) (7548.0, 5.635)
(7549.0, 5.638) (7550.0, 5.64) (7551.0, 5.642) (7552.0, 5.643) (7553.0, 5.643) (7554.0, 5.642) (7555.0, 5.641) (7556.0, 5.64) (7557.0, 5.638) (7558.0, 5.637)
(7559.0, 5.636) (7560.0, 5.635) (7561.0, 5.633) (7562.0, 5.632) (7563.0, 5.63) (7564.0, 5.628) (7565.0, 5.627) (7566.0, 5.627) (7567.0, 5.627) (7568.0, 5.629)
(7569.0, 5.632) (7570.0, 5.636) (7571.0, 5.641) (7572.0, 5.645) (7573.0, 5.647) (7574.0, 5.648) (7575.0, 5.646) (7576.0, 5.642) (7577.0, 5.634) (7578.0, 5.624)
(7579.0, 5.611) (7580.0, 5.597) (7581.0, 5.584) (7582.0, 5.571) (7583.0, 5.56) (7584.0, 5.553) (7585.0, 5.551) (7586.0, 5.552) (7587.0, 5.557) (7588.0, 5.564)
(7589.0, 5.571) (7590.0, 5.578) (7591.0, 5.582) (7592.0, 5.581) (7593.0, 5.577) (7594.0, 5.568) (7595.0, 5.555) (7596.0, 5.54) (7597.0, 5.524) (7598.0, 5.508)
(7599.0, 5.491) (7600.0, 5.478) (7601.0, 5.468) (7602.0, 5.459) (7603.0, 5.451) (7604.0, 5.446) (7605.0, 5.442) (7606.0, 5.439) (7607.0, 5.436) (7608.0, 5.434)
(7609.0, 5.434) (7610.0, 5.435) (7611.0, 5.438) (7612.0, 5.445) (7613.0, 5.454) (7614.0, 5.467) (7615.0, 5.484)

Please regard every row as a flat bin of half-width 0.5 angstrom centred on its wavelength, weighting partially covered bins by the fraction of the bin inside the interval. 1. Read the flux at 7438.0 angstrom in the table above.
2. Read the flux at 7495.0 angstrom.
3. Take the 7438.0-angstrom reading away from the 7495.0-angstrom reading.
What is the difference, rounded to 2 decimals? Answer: -0.18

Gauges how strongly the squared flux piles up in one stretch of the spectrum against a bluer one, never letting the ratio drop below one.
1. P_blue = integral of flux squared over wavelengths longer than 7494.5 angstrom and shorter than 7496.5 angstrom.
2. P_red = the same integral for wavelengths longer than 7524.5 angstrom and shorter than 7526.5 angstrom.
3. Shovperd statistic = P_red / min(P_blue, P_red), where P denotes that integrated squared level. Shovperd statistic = 1.064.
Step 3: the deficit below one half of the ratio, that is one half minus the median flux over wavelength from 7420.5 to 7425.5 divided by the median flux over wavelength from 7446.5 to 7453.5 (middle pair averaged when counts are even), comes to -0.51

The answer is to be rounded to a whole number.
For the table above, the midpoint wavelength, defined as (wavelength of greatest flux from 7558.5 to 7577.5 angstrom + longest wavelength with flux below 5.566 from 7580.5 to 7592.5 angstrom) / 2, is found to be 7581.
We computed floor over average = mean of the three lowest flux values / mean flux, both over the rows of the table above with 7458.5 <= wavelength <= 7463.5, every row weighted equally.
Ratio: 0.999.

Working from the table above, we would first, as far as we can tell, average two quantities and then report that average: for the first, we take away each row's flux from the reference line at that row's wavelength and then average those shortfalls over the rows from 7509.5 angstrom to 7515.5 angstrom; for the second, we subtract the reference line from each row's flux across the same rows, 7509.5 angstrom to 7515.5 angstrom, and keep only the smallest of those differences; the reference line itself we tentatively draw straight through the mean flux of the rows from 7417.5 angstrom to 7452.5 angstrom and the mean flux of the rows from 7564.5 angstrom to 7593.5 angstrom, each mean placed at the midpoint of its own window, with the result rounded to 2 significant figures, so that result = -0.020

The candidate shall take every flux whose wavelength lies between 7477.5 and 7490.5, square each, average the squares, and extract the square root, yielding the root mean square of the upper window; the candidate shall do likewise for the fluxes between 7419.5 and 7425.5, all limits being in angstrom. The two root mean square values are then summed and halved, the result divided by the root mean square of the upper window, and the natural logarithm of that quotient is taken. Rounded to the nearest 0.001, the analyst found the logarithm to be -0.008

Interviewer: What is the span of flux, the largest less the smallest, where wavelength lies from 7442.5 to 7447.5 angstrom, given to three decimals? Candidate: 0.060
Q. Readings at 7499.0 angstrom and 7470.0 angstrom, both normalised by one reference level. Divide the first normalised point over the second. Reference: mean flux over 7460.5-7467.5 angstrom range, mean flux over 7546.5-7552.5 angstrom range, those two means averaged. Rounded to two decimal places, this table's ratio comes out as 0.99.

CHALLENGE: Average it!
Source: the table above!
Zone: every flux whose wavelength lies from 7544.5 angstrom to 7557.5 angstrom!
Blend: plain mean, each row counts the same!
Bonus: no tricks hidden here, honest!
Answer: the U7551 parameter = 5.64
